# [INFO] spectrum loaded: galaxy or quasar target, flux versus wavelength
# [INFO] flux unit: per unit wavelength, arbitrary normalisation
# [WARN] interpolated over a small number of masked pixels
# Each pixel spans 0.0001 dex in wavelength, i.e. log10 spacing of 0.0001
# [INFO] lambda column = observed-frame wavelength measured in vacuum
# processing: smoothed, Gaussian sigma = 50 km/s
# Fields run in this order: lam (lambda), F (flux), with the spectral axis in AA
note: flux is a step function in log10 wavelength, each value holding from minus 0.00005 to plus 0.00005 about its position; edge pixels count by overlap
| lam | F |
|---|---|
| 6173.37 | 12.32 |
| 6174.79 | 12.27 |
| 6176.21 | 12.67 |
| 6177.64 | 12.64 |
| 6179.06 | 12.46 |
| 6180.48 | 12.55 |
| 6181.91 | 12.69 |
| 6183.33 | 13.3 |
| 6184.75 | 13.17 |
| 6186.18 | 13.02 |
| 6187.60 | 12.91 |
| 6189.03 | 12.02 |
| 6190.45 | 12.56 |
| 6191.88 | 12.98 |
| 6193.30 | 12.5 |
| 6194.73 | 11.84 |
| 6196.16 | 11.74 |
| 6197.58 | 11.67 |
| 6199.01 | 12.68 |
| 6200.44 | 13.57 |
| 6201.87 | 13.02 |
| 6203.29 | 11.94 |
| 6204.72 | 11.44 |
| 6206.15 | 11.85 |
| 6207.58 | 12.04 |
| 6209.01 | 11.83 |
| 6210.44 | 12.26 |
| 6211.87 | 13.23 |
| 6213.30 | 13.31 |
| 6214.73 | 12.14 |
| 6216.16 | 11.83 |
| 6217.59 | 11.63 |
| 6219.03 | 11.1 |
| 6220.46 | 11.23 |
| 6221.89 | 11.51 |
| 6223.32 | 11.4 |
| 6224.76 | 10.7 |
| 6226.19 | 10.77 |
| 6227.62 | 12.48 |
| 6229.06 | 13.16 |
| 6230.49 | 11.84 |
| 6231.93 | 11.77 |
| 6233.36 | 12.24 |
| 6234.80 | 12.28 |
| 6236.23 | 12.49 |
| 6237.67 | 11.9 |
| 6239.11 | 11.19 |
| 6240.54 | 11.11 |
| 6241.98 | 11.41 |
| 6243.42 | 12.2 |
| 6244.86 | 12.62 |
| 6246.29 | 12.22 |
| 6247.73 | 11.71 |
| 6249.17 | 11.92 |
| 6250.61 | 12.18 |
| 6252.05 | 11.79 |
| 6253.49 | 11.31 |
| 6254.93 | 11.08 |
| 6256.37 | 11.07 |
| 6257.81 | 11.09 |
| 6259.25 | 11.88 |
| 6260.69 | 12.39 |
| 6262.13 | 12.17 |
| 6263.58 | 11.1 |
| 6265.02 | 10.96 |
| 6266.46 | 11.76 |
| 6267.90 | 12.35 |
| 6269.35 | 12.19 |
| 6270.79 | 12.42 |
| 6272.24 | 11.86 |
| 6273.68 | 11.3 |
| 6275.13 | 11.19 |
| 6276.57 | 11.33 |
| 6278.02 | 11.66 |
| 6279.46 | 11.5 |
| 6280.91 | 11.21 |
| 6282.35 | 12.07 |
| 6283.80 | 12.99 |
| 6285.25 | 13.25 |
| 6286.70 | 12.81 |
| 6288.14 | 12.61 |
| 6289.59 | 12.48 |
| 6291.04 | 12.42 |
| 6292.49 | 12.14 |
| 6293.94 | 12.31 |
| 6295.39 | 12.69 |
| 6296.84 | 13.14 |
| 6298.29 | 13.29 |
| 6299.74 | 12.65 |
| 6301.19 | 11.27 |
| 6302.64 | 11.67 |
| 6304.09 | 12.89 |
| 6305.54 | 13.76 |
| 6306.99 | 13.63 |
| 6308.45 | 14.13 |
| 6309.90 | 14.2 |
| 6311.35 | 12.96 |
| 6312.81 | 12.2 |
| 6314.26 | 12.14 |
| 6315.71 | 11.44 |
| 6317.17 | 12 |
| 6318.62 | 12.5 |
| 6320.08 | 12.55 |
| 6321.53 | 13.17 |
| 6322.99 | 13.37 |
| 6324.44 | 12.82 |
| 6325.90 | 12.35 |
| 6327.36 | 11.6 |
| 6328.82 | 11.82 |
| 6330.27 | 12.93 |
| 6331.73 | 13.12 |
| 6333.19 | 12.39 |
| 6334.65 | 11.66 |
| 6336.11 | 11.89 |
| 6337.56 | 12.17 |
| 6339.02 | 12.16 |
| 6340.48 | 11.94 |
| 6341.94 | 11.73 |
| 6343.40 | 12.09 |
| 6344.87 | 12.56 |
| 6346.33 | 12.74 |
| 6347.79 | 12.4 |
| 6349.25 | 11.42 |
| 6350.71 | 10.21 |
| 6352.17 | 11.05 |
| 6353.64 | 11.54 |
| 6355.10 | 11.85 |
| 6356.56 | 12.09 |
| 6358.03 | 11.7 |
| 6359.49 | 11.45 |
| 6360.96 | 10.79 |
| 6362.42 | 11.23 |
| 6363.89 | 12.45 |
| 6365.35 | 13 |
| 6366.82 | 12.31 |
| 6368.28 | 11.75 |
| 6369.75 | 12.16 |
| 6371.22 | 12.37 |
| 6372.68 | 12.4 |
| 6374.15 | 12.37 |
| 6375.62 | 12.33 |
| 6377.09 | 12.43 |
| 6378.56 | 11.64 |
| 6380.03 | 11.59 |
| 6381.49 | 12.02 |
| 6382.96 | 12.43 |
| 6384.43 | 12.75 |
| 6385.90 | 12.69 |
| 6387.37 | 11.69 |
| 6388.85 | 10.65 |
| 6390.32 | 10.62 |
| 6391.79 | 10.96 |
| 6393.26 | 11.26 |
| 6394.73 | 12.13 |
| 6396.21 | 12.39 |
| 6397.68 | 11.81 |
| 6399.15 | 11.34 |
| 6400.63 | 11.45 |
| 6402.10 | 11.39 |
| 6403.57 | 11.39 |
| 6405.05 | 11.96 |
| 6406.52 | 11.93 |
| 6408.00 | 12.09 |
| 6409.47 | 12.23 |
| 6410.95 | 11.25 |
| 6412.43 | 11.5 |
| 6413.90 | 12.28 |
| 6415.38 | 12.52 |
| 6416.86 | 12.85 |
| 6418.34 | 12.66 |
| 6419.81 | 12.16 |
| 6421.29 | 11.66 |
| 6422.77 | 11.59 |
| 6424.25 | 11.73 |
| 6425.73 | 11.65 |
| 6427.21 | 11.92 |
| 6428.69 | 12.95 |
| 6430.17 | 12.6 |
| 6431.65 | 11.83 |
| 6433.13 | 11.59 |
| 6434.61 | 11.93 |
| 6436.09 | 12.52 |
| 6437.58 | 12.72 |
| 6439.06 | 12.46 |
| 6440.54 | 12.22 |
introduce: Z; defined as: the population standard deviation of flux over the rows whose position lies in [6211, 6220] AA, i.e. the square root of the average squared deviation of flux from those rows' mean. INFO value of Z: 0.81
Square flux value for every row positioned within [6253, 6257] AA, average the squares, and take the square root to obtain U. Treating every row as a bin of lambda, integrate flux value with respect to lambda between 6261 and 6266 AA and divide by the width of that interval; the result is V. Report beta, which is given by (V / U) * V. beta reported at 11.9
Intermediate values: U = 11.2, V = 11.5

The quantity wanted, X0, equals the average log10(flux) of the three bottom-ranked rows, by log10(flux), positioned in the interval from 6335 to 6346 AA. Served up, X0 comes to 1.07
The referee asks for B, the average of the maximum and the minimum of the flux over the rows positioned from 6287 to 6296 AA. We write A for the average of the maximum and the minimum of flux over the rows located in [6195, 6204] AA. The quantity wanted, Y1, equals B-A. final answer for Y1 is -0.2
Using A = 12.6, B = 12.4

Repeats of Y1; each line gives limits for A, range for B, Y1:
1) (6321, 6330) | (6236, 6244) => -0.7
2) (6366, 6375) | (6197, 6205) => 0.4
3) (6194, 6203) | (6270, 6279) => -0.8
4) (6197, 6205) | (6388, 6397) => -1.0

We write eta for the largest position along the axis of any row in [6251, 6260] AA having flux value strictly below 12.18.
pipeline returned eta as 6259.25 AA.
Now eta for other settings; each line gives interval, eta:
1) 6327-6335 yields 6334.65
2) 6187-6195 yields 6194.73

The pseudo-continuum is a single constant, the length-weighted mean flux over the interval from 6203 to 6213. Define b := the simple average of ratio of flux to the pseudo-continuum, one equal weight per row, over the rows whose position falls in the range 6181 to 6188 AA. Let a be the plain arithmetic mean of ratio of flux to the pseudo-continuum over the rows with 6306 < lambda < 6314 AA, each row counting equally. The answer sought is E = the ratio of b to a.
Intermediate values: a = 1.11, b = 1.07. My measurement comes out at 0.97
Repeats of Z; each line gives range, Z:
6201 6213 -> 0.58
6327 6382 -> 0.59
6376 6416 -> 0.57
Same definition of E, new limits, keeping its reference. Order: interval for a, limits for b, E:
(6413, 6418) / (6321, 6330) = 1.00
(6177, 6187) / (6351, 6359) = 0.91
